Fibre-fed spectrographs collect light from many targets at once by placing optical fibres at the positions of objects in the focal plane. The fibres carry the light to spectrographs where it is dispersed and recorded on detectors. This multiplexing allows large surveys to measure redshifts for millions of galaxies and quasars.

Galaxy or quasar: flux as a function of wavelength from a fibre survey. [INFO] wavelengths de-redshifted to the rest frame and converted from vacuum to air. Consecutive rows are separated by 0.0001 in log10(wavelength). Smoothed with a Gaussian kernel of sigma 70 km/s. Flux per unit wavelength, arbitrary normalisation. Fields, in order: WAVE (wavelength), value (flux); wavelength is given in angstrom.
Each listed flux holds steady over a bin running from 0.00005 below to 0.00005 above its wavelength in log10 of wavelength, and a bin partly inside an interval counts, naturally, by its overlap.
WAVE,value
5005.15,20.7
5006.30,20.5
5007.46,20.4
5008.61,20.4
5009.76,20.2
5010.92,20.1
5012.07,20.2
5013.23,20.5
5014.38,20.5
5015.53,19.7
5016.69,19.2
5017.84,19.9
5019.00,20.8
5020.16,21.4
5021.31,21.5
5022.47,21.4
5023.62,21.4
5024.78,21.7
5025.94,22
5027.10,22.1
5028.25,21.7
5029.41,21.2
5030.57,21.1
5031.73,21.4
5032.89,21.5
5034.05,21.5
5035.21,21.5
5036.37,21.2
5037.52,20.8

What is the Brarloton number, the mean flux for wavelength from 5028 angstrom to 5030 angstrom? 21.4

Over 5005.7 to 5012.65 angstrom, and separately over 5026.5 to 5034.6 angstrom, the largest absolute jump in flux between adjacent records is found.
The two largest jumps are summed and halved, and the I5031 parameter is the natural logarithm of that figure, -1.0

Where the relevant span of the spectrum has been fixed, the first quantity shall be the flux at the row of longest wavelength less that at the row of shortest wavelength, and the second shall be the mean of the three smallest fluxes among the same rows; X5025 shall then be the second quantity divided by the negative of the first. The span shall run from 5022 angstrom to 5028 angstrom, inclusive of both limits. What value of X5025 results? -31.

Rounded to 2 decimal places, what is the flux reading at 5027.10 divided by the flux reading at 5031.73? 1.03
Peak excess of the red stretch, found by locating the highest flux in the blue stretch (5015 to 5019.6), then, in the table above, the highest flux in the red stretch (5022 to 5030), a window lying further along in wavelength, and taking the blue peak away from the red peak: 1.3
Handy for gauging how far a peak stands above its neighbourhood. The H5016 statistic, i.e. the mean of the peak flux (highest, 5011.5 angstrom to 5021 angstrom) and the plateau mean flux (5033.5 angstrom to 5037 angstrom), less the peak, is 0.0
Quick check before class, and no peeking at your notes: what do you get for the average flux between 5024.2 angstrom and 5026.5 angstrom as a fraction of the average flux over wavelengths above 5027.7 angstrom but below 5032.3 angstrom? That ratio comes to 1.02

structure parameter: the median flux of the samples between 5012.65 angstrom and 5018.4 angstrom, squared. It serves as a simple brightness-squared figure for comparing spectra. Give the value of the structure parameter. 396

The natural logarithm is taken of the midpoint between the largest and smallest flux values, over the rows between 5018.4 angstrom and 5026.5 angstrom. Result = 3.06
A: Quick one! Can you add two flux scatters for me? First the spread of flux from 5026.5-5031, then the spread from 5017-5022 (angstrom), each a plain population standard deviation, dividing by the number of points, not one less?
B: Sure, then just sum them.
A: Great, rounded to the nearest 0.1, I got 1.0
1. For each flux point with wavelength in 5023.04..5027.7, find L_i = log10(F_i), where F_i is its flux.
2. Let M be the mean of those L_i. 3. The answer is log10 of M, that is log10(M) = 0.127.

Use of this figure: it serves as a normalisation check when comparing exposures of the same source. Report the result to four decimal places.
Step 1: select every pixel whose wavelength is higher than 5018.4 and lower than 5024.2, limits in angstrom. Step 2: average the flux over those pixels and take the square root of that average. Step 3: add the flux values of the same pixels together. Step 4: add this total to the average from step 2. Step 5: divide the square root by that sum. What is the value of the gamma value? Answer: 0.0361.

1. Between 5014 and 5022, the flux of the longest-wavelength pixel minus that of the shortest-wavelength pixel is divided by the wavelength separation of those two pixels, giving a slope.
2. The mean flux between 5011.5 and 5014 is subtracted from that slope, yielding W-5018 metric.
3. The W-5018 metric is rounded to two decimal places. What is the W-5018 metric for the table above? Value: -20.21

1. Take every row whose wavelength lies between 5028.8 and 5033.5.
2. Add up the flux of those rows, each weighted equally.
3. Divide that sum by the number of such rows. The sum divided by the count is 21.3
